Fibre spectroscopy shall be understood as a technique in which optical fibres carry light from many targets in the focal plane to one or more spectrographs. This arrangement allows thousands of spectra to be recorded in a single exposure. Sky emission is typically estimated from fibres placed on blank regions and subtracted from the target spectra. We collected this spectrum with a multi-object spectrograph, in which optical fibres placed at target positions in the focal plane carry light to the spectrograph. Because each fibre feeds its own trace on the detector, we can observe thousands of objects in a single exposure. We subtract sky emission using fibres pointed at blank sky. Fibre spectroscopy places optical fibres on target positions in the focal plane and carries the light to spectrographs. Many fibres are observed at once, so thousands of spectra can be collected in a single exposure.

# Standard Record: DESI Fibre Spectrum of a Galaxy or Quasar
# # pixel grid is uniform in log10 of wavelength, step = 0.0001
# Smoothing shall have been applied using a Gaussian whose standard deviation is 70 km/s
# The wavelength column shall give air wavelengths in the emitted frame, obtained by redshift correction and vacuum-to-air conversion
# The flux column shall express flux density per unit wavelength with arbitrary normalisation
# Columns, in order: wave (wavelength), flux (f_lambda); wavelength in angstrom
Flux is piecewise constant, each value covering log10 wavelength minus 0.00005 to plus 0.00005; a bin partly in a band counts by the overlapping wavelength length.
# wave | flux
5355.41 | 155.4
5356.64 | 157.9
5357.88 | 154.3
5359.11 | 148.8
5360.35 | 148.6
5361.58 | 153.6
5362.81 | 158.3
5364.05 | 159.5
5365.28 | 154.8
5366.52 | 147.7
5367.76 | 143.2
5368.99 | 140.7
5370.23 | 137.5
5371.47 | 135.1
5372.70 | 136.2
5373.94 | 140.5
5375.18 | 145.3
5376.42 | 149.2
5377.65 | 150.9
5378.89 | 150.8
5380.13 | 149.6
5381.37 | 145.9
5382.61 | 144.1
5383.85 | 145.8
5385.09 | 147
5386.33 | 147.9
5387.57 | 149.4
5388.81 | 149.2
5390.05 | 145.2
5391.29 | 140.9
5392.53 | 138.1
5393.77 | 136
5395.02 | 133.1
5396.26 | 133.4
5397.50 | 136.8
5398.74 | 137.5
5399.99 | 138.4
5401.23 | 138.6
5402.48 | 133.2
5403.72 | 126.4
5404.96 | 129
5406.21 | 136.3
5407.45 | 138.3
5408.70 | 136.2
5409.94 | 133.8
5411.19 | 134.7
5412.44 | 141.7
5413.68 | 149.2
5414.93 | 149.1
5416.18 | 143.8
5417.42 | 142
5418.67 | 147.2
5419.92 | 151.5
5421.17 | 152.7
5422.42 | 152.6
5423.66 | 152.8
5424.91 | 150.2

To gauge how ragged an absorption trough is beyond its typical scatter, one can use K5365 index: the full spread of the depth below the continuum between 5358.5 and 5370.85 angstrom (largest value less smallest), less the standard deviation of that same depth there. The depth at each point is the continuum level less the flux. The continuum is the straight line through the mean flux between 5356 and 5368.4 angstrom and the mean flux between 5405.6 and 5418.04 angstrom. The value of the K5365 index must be 14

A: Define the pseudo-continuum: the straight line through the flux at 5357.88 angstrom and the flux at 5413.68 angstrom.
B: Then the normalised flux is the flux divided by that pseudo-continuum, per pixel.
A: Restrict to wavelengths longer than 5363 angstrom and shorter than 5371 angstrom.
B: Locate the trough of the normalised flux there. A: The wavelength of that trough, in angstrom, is 5370.23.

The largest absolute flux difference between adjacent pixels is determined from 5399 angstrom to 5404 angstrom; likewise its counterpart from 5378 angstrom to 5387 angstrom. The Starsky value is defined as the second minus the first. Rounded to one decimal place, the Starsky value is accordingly -3.1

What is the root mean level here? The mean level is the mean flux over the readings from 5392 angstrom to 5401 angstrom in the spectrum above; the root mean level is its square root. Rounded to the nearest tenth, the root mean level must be 11.7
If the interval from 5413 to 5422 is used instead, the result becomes 12.2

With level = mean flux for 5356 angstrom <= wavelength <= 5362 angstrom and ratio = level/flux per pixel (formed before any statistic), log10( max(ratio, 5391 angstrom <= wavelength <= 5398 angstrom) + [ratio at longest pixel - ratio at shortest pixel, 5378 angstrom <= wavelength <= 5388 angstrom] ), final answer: 0.063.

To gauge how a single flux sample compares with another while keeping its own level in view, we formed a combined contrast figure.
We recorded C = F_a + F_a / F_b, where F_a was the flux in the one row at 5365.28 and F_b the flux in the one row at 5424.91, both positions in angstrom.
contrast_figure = 156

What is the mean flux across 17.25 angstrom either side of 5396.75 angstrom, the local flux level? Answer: 140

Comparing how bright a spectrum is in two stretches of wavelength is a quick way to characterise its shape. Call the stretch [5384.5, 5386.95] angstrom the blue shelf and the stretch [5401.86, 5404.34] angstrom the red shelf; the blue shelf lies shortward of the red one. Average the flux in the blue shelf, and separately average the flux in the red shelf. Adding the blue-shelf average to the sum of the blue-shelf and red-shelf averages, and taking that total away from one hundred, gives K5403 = -325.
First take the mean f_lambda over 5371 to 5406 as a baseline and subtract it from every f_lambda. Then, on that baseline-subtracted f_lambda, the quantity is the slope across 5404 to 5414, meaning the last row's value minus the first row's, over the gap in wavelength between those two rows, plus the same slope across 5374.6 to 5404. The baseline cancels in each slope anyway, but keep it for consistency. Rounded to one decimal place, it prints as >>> 1.7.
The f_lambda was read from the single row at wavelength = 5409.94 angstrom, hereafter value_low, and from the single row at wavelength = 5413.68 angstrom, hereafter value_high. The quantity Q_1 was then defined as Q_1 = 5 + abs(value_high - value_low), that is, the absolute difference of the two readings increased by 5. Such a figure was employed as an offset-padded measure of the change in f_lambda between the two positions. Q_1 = 20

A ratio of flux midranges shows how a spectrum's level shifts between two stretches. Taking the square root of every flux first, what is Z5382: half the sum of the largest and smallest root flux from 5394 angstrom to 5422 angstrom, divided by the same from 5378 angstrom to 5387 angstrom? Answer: 0.972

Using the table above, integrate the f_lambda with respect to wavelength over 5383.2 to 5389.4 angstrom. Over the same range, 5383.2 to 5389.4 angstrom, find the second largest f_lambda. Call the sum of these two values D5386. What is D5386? 1066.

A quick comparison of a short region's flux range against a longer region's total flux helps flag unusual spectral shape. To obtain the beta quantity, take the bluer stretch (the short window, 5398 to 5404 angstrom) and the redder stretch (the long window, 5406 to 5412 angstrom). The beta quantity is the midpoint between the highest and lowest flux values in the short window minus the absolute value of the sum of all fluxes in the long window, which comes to -547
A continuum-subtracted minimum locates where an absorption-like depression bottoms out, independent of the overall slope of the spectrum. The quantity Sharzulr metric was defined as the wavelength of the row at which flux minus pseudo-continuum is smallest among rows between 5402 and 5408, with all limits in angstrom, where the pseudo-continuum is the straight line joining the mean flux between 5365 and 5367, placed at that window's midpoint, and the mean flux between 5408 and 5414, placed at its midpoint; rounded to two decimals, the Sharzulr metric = 5403.72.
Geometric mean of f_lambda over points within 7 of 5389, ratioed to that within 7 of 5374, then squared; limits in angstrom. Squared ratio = 1.00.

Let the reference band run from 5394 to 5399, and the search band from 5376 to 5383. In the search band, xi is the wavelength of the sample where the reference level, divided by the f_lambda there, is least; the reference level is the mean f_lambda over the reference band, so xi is 5377.65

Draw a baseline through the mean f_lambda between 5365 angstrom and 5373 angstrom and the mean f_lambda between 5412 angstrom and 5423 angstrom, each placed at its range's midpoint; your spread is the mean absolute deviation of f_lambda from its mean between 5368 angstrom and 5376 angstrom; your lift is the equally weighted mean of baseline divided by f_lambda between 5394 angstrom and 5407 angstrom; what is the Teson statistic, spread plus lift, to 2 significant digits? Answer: 4.0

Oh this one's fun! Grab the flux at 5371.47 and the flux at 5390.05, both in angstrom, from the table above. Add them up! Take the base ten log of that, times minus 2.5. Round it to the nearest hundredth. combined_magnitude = -6.12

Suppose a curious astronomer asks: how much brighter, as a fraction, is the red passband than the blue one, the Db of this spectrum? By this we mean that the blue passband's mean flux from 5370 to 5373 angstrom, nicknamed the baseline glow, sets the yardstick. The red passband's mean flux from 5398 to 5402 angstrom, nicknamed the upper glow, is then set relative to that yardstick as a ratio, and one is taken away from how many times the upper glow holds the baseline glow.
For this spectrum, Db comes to 0.01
